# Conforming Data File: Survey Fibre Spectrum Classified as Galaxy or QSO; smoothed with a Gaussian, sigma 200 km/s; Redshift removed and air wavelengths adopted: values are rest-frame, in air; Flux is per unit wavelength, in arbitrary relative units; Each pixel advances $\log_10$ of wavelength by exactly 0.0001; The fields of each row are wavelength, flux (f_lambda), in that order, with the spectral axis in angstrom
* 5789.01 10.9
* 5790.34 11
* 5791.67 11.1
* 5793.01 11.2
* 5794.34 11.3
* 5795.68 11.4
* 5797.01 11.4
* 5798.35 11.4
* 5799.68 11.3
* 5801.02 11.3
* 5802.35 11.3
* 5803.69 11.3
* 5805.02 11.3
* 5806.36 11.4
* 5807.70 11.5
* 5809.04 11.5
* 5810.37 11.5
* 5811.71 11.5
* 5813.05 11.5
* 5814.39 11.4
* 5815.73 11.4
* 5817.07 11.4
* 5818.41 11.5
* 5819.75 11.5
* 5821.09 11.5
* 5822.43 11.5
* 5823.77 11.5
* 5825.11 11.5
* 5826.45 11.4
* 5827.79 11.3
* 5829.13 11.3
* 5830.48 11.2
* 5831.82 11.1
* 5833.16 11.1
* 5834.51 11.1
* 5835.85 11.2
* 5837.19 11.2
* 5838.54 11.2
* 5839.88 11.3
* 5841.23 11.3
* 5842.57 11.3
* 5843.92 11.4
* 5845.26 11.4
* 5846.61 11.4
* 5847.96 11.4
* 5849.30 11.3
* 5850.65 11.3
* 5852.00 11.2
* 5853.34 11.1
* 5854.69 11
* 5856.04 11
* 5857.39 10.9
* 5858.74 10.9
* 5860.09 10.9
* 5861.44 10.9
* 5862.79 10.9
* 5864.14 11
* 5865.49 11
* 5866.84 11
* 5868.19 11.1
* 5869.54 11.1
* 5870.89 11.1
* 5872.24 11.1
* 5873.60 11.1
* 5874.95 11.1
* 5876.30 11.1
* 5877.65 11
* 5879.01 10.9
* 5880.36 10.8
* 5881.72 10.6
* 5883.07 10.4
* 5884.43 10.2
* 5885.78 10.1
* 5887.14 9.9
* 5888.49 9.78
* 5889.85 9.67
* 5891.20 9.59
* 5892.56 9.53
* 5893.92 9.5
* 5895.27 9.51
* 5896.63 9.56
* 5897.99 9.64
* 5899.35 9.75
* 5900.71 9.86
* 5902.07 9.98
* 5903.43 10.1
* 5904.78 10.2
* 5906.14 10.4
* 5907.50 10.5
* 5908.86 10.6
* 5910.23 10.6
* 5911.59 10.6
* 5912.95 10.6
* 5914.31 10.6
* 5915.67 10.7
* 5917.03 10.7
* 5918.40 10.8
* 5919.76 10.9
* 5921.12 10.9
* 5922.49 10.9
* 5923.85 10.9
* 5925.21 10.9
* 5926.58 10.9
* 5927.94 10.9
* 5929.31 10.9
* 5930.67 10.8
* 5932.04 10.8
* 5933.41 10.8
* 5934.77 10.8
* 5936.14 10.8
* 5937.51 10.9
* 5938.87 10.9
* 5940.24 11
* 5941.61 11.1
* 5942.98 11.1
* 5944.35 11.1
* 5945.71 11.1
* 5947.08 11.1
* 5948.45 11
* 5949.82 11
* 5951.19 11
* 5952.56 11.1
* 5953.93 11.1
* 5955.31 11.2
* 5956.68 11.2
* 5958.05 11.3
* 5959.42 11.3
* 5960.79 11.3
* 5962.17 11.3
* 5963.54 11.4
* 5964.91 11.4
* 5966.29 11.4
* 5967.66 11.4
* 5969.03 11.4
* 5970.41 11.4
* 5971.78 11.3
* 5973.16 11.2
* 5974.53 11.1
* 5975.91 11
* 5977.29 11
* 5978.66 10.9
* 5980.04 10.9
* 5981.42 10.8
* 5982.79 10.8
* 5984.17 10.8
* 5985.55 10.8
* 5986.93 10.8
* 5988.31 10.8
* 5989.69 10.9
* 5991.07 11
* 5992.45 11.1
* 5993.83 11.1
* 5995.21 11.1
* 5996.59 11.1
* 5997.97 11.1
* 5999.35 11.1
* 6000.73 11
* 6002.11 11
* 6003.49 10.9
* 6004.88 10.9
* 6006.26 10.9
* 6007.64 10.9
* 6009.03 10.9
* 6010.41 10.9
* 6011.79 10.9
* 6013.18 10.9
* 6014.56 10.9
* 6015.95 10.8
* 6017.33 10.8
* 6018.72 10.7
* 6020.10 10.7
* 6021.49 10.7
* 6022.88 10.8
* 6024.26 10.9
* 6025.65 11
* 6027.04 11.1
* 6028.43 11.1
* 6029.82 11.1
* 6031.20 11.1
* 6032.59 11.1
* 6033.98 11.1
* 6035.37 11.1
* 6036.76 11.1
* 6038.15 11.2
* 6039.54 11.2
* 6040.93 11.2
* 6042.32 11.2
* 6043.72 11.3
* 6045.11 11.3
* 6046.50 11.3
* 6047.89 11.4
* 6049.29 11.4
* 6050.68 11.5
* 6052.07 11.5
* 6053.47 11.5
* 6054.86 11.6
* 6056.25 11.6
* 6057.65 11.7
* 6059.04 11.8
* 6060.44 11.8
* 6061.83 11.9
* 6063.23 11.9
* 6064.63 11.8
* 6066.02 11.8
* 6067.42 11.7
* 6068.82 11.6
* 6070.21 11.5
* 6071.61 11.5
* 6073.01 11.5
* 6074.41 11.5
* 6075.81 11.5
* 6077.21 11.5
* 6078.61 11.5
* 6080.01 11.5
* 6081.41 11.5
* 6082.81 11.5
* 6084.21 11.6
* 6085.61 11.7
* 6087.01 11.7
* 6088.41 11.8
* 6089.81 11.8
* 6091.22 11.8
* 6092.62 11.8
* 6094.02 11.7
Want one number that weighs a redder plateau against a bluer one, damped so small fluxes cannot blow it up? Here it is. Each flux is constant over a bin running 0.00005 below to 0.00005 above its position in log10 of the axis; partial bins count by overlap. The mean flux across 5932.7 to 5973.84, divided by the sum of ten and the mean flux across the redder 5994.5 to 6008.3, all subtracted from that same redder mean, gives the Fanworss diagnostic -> 10.5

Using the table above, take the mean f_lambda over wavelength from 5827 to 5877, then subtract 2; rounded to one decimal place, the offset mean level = 9.1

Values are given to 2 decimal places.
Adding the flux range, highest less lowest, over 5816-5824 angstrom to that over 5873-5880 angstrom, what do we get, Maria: 0.30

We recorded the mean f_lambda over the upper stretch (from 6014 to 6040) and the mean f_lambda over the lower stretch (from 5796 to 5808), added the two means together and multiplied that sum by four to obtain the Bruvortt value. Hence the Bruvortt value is 89.3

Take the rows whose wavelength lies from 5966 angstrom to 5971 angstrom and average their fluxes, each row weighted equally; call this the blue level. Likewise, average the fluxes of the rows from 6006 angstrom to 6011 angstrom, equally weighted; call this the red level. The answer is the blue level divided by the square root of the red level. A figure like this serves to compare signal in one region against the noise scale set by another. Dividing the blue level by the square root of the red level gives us 3.45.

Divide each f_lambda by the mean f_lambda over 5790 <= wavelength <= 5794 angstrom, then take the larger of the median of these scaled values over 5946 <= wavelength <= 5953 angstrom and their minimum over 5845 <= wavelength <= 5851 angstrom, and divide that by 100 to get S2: 0.0102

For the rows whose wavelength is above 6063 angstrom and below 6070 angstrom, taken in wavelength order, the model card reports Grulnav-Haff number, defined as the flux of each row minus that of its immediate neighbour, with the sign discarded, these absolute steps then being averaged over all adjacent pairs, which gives 0.075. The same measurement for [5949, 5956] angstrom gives 0.050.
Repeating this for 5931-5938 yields 0.025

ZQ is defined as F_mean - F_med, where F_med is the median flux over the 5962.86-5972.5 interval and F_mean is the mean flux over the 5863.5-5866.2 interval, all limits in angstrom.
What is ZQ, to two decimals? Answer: -0.40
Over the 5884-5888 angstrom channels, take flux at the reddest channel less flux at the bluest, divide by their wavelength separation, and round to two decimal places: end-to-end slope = -0.11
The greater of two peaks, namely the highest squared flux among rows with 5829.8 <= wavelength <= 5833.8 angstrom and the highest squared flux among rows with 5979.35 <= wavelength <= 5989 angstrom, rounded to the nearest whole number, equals 125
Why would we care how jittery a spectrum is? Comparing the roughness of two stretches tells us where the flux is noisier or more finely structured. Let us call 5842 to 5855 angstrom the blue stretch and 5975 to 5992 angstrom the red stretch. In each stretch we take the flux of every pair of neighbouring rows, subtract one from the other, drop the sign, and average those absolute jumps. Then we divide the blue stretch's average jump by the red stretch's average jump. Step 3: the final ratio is 1.53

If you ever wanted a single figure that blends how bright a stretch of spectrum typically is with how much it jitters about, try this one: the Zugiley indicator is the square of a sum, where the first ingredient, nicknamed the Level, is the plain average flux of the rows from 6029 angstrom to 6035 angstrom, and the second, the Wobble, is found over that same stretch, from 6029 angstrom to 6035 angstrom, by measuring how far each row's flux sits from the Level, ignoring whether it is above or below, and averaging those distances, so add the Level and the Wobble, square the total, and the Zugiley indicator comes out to 123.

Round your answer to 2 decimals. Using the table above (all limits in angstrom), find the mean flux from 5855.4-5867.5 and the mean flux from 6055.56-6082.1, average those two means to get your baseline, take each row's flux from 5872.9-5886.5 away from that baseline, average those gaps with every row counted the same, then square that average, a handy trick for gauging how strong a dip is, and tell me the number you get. 0.31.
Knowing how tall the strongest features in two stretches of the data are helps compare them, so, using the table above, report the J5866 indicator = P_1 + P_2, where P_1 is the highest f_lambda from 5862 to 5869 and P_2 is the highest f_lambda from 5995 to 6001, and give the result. 22.2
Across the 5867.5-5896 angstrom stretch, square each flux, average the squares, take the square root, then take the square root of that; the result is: 3.23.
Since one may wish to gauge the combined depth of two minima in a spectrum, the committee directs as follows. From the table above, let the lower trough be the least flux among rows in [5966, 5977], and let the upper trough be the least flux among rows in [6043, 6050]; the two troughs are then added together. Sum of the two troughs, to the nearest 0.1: 22.3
